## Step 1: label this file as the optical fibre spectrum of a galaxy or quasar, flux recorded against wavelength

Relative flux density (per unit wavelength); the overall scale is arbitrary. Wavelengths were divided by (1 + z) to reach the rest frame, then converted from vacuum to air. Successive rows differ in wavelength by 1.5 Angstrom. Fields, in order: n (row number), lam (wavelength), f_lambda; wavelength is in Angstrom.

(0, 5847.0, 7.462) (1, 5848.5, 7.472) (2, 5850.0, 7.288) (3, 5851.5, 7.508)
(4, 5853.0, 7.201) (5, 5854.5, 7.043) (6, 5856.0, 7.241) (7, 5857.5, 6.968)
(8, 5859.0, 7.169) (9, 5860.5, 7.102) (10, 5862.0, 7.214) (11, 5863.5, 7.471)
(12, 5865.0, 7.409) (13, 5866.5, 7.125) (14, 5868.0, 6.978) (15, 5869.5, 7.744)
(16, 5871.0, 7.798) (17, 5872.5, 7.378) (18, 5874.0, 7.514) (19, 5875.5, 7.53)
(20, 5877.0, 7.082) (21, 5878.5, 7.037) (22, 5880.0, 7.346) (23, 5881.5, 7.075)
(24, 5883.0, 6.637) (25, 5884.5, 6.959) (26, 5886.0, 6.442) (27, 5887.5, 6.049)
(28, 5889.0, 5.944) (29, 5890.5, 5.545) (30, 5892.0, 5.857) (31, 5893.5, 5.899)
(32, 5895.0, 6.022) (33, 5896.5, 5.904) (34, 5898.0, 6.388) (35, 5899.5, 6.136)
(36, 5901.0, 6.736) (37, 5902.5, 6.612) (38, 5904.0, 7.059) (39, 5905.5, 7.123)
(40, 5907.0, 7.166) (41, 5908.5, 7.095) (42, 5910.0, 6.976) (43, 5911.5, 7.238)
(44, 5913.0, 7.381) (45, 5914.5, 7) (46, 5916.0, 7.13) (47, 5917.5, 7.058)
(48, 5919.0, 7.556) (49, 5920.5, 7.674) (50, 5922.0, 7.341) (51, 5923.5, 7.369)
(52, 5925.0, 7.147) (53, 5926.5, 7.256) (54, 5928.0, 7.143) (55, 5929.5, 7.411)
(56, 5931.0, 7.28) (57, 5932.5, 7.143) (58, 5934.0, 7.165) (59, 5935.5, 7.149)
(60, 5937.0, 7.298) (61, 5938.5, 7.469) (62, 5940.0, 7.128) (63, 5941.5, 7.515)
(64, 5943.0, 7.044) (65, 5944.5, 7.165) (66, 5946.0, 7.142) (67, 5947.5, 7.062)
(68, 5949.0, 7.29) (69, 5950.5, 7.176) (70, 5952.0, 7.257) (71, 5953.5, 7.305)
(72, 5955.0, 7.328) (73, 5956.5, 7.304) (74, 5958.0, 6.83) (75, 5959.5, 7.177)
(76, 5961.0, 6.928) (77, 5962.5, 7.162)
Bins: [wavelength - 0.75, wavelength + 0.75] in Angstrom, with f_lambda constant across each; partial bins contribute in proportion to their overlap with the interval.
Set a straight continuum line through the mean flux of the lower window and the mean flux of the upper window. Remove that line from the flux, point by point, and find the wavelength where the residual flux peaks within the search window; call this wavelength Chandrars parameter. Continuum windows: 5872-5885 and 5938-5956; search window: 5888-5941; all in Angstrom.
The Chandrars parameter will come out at 5920.5 Angstrom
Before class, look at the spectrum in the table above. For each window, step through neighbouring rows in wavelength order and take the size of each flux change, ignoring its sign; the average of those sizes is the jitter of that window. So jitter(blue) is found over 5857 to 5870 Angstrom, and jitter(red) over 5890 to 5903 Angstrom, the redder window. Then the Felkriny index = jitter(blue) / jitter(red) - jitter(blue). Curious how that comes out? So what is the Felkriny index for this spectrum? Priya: 0.69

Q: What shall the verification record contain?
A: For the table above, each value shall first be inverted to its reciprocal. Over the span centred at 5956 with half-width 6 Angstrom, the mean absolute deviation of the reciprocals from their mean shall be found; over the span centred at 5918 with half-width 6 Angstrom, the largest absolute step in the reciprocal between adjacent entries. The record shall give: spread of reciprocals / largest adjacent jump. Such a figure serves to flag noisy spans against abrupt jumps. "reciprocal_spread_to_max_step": 0.30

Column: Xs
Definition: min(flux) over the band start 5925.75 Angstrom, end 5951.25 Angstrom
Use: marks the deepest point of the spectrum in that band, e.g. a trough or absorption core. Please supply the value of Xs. 7.044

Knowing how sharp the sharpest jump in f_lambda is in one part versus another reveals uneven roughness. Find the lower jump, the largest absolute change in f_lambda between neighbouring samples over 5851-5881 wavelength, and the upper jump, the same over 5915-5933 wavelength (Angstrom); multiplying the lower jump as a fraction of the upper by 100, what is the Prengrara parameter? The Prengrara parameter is 154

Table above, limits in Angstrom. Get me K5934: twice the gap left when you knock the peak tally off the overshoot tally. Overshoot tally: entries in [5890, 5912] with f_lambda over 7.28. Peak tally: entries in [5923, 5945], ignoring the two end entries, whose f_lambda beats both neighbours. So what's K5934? -10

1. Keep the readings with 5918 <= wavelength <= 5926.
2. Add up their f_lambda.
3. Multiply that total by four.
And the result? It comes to 148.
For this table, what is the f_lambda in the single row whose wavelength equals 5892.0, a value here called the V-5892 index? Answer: 5.857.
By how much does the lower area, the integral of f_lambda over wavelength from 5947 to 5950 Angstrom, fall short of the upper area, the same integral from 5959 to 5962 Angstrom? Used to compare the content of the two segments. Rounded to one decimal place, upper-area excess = -0.4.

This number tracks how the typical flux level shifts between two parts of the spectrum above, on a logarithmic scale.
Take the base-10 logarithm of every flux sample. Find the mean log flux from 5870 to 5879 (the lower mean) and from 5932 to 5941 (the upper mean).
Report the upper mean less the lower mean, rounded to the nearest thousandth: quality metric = -0.010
